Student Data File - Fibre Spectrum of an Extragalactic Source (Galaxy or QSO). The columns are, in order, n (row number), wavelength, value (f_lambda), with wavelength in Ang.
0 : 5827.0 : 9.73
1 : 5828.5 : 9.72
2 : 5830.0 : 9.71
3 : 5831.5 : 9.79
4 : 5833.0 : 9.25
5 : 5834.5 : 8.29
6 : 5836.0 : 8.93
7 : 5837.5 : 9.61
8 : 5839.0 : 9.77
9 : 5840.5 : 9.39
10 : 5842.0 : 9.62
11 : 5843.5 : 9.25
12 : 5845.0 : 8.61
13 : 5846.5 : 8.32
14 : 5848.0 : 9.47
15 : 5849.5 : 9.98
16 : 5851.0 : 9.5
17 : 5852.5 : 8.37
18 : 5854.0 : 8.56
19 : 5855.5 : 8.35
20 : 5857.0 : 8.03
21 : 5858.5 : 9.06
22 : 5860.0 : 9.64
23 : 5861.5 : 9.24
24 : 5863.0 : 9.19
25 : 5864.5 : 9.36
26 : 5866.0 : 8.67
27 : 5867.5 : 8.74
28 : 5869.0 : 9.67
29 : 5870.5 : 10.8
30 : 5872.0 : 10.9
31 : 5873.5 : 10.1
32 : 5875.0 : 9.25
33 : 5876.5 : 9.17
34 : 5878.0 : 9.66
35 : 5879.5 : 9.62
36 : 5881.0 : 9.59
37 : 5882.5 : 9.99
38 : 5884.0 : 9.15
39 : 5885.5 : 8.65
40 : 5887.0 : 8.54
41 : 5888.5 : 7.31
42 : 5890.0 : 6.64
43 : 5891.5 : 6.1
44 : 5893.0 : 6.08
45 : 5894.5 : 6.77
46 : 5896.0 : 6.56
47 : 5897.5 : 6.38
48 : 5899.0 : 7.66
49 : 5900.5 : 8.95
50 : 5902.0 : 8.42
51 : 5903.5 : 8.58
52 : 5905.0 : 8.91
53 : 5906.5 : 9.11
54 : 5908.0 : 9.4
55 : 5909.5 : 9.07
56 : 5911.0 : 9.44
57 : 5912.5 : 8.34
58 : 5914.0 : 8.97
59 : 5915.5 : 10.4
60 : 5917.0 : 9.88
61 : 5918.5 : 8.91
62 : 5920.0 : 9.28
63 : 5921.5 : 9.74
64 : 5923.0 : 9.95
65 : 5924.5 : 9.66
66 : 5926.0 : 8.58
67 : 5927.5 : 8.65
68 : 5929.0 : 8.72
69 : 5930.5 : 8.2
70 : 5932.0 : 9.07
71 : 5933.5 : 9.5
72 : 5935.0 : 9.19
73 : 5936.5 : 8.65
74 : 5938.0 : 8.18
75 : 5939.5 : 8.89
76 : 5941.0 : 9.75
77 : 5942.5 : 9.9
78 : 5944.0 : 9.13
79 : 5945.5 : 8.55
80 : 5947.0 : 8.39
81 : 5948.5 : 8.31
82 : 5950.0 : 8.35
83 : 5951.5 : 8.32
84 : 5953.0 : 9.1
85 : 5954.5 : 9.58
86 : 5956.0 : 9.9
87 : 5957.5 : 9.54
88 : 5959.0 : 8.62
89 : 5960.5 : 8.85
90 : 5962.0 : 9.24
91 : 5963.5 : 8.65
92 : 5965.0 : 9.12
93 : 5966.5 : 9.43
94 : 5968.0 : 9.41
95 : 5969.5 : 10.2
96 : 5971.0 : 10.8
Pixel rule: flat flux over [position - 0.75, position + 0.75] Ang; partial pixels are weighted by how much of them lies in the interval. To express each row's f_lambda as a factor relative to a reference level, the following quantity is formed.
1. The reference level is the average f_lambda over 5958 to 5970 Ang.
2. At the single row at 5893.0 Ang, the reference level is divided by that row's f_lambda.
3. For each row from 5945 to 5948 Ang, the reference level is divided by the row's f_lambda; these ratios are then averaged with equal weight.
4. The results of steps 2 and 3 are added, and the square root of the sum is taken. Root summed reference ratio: 1.61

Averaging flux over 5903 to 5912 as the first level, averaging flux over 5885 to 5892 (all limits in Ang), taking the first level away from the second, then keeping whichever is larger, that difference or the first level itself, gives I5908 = 9.1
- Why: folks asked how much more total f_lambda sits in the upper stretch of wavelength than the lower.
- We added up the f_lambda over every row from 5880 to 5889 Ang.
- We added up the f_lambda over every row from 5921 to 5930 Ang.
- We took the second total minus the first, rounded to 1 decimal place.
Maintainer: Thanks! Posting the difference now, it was 2.1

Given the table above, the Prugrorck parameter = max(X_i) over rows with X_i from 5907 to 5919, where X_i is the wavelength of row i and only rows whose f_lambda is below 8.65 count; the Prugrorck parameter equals 5912.5 Ang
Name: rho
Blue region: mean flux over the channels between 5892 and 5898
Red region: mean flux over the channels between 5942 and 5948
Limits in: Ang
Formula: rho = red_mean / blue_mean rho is 1.39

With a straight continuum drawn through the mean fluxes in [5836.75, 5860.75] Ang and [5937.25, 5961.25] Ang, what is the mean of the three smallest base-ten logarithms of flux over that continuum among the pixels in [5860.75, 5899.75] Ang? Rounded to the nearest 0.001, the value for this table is -0.165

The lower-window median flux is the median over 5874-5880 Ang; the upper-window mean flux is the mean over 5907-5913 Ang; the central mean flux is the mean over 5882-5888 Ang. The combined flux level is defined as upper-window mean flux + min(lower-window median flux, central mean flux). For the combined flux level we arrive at 18.1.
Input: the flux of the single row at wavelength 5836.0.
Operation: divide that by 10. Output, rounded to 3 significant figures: 0.893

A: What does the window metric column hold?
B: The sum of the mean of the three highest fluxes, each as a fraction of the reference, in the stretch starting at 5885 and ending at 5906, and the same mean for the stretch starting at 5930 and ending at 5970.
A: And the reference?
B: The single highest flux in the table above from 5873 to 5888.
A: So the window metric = 1.87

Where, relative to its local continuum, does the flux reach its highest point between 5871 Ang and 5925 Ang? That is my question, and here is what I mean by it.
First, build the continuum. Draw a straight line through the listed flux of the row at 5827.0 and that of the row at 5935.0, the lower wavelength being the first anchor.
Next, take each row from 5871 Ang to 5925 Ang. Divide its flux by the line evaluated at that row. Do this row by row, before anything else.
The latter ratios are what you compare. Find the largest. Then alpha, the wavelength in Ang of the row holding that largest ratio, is 5872.0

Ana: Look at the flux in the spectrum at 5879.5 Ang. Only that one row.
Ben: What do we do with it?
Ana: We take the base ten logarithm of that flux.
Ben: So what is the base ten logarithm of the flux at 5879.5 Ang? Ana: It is 0.98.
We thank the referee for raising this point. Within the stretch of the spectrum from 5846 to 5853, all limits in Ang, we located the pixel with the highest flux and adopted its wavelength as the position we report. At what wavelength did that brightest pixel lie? 5849.5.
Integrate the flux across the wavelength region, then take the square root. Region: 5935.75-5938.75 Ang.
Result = 5.0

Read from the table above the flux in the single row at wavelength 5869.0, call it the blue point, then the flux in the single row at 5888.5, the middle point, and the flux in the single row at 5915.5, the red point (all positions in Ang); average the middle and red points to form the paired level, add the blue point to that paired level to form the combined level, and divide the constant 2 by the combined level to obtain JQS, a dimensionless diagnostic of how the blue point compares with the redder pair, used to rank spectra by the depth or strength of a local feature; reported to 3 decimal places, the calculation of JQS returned 0.108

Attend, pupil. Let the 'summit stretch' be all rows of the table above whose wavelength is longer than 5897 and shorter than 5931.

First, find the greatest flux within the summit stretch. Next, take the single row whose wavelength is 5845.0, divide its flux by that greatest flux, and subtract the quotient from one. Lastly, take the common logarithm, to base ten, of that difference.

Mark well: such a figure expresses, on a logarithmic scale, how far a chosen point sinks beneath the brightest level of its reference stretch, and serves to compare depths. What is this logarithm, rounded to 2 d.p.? -0.76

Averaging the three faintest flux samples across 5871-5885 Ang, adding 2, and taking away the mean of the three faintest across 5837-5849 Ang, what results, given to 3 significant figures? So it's 2.46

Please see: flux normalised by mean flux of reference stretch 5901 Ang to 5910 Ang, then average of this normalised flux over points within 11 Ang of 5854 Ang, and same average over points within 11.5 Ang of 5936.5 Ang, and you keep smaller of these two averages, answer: 1.00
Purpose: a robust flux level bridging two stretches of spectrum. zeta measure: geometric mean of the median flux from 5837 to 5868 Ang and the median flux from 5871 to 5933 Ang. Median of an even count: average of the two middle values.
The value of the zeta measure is 9.10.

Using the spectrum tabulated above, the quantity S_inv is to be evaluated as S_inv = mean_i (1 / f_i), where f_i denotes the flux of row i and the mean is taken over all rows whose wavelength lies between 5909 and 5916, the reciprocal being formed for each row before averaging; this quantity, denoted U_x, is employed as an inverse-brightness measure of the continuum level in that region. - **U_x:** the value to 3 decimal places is 0.109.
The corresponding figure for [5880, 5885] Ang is 0.105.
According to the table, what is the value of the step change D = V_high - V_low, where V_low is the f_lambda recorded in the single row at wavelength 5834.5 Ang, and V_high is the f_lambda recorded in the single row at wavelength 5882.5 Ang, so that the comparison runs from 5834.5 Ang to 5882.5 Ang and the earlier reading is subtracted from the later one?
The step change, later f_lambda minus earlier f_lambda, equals 1.7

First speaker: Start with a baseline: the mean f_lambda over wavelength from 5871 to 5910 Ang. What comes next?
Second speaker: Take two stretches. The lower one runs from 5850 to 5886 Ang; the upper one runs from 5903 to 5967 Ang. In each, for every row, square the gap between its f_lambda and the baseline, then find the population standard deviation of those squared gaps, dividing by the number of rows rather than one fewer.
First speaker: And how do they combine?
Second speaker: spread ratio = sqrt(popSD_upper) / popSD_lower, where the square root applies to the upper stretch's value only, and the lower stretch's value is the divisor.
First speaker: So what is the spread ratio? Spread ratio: 0.59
